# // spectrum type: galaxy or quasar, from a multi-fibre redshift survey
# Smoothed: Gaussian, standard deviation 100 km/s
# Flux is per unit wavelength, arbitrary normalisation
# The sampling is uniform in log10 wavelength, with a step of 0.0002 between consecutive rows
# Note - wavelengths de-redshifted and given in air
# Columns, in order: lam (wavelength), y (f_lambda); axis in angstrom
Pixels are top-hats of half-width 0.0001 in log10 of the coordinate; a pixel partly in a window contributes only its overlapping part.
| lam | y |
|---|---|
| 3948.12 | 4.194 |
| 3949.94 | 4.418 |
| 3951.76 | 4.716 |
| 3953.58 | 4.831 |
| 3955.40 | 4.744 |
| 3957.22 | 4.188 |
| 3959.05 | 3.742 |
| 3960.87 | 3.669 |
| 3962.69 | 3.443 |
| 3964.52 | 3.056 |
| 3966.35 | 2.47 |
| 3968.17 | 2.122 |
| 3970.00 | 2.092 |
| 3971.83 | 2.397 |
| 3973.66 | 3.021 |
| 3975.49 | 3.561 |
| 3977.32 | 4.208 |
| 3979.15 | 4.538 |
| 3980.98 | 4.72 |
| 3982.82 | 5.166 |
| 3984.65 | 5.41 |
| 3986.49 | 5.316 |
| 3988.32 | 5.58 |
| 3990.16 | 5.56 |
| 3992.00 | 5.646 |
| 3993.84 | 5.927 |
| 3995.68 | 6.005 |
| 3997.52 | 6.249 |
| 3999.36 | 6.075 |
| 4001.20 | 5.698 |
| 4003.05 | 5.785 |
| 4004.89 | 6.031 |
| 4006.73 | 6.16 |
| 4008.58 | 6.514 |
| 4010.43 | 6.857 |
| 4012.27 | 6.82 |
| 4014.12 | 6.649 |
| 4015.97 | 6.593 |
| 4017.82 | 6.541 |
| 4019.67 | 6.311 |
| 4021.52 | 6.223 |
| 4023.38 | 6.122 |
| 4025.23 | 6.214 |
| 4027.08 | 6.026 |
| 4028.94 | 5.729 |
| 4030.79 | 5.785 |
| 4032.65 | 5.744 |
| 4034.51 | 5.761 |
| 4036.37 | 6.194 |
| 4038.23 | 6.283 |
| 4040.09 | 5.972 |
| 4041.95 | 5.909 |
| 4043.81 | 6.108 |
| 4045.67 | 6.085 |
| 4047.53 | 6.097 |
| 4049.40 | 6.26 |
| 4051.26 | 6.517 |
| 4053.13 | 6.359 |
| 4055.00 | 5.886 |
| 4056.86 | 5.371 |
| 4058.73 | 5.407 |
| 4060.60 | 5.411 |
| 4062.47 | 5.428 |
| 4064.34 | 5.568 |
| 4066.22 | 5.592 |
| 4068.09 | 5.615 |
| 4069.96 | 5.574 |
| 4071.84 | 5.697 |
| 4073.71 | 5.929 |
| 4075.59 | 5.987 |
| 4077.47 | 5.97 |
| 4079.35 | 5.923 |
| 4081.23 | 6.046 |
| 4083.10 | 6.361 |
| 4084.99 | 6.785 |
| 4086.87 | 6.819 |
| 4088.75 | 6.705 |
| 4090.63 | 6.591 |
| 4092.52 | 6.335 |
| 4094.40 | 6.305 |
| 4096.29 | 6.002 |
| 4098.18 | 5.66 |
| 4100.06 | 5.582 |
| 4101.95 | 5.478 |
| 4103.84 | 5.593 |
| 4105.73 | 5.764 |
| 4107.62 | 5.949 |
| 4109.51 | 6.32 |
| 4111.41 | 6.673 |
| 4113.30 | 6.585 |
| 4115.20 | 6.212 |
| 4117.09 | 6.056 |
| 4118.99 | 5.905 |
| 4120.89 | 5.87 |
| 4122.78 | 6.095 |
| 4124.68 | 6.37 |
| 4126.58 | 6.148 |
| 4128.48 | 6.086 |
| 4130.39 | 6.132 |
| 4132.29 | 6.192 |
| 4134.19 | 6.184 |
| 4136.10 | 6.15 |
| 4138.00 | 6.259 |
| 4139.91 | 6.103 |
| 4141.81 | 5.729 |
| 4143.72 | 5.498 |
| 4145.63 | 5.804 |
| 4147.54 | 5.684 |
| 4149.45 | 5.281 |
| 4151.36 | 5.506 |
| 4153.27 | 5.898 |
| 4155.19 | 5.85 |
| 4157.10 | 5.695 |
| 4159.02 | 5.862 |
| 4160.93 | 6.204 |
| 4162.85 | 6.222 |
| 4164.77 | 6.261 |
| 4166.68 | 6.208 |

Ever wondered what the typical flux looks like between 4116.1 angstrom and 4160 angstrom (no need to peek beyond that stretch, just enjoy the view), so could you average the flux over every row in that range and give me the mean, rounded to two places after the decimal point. 5.93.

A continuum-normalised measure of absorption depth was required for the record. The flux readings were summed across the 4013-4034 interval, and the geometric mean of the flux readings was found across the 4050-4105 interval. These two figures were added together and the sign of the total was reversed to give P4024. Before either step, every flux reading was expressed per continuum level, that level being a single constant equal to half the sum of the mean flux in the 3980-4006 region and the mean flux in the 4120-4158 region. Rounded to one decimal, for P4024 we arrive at -12.8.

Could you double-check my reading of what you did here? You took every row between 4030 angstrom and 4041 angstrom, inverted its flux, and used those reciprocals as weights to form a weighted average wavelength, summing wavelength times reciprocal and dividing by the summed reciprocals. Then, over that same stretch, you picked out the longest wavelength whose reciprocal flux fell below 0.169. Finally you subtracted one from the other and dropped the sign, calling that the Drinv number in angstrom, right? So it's 4.7 angstrom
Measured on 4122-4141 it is 8.6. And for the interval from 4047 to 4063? 2.2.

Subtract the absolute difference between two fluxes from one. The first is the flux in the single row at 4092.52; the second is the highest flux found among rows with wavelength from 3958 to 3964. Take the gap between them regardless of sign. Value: -1.6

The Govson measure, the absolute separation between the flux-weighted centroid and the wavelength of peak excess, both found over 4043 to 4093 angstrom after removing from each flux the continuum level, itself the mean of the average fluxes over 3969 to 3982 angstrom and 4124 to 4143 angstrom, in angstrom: 16.7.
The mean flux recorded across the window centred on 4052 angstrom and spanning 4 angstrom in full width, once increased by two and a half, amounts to 8.9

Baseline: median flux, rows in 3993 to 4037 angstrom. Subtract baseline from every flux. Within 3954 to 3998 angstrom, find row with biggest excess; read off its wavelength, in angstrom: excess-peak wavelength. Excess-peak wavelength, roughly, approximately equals 3997.52 angstrom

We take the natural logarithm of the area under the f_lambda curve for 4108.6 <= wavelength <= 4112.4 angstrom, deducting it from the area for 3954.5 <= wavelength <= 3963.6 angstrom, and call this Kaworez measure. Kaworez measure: 33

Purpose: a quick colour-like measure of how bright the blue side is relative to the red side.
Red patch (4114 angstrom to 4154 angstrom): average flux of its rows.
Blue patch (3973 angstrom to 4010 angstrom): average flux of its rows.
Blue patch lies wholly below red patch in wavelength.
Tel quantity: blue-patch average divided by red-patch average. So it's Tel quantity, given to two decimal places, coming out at 0.90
